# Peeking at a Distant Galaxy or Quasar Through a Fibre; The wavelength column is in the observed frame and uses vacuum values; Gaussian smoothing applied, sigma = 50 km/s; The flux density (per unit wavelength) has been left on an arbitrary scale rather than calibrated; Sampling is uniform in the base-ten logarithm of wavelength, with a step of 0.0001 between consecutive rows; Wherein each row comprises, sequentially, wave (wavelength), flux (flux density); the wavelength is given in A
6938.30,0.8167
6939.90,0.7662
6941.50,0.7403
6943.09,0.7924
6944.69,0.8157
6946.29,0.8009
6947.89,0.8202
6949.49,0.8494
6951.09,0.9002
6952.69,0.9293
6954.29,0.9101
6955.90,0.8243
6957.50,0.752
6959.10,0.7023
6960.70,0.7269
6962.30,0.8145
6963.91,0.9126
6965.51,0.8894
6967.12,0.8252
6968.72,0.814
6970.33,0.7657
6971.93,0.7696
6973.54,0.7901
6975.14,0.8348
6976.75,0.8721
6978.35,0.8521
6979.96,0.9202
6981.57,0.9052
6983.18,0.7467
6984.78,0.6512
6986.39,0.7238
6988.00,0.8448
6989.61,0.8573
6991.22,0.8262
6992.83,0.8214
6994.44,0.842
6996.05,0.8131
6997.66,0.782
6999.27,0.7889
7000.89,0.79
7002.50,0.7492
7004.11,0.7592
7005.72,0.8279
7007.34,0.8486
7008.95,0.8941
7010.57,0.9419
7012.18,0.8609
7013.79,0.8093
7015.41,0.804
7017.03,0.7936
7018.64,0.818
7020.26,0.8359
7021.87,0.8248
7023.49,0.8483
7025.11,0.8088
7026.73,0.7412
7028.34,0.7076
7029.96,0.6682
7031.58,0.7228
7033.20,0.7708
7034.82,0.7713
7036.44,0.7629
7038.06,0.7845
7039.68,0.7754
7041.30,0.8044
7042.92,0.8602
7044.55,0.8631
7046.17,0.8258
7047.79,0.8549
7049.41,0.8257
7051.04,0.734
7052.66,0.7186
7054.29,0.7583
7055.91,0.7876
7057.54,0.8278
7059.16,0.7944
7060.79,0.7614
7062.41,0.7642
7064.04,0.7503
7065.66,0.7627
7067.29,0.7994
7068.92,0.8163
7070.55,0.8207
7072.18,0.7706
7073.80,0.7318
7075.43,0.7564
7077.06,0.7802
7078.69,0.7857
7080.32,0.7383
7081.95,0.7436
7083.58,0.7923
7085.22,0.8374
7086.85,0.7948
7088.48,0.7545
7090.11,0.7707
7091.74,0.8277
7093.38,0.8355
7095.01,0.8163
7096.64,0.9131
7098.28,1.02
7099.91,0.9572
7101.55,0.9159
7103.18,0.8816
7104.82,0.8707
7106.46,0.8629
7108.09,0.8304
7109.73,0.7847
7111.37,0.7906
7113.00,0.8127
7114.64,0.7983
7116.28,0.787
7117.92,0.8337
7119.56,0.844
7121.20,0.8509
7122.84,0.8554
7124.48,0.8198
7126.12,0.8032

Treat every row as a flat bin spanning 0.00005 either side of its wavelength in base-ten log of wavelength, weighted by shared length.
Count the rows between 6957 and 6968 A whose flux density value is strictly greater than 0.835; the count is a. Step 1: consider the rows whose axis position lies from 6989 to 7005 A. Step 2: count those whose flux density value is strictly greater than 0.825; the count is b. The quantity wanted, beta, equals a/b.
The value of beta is 0.7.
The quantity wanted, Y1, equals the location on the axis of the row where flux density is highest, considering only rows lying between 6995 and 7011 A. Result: 7010.57 A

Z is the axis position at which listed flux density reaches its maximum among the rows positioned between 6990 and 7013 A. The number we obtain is 7010.57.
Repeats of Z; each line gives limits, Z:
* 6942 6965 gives 6952.69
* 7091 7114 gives 7098.28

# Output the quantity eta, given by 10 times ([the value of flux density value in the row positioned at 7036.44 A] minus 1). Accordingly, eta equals -2.4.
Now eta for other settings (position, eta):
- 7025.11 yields -1.9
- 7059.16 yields -2.1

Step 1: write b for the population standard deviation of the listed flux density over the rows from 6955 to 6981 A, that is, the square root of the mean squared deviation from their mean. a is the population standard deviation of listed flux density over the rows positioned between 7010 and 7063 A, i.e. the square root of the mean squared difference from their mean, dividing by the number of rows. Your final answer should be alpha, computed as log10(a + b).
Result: -0.94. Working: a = 0.054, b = 0.062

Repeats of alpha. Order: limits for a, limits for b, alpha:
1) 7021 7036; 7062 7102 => -0.90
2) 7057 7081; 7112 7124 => -1.27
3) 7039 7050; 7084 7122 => -1.04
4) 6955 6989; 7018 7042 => -0.92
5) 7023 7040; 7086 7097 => -1.02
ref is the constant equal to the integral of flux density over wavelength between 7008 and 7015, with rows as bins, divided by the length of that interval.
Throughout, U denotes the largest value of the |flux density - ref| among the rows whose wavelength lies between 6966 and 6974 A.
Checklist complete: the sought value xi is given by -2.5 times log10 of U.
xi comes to 2.43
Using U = 0.106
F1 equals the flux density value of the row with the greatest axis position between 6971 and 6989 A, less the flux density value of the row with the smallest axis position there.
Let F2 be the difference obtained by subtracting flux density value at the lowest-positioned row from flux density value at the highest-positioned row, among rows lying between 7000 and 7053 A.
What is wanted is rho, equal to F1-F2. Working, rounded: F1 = 0.08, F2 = -0.07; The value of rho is 0.15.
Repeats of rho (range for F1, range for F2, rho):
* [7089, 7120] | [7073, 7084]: 0.01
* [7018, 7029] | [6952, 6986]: 0.17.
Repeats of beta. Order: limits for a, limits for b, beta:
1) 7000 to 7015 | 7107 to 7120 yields 1.3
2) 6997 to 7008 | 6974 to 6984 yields 0.2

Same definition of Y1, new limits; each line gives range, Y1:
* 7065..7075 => 7070.55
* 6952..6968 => 6952.69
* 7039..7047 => 7044.55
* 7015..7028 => 7023.49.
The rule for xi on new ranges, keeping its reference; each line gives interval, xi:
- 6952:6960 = 1.93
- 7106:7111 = 2.65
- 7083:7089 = 2.32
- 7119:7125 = 3.20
